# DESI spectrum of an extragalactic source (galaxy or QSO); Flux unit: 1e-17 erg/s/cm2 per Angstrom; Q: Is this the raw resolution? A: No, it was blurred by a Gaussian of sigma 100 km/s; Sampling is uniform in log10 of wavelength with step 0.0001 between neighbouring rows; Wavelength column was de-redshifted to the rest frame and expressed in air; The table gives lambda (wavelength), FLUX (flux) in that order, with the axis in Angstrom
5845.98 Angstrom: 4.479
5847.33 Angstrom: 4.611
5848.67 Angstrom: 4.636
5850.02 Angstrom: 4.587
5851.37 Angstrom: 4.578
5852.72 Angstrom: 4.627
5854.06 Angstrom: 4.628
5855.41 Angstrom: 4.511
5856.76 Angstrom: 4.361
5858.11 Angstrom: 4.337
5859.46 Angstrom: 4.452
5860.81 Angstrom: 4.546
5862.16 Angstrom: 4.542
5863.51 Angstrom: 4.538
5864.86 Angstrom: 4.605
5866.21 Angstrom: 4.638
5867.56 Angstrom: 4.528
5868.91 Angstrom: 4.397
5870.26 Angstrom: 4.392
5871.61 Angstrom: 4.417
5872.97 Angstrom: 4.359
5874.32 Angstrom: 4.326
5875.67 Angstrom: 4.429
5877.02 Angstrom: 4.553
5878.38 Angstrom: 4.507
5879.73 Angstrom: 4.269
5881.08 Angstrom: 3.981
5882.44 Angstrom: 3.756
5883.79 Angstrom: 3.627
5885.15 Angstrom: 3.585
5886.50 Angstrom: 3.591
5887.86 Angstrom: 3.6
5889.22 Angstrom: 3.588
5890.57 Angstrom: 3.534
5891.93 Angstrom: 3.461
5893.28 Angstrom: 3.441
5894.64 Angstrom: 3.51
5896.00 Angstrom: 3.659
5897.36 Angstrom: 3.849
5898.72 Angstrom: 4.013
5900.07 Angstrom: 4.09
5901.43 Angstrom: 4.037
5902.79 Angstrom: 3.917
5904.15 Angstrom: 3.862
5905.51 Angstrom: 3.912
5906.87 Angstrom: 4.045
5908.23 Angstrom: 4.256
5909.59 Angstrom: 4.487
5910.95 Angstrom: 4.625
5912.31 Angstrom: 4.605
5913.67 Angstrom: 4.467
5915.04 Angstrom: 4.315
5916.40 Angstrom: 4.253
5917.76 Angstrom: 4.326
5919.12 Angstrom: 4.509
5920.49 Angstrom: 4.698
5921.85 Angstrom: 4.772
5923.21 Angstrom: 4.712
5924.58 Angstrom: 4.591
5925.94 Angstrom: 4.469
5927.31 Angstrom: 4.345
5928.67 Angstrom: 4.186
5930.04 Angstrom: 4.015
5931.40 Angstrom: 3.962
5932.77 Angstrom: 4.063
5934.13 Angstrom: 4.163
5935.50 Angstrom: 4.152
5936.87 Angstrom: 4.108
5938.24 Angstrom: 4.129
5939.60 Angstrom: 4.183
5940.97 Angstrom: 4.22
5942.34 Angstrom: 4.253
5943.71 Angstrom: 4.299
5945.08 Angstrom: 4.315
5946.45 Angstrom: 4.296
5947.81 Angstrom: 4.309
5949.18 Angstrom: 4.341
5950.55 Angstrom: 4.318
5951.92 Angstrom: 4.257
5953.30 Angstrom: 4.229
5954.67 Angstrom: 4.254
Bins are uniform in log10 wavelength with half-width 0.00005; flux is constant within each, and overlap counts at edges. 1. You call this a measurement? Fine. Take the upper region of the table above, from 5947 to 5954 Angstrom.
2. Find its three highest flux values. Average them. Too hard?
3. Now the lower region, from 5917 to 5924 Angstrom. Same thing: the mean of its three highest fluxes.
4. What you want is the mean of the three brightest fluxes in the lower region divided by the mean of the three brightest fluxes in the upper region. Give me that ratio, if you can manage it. 1.1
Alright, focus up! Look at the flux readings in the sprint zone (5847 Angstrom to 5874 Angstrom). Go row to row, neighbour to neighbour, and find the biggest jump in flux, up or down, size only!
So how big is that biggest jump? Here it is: 0.15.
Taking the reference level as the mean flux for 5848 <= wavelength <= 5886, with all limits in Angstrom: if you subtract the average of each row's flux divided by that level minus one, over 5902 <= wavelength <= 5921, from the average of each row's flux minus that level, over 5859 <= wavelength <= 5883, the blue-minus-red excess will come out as 0.04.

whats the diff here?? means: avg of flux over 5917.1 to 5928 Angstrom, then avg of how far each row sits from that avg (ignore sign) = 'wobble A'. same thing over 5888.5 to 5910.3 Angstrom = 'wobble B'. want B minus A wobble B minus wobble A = 0.10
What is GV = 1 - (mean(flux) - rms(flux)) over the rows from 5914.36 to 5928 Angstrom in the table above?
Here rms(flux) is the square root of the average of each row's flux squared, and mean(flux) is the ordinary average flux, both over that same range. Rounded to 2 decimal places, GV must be 1.00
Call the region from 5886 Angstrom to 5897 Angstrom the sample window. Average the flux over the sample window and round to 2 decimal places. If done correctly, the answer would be 3.55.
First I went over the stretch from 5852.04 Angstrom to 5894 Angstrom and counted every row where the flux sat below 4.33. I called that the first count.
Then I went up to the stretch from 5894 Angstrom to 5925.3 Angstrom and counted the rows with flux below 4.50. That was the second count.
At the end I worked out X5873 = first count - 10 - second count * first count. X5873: -190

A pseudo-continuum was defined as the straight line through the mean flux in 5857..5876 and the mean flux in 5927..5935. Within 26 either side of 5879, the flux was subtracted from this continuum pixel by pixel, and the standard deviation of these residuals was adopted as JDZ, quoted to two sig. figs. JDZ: 0.35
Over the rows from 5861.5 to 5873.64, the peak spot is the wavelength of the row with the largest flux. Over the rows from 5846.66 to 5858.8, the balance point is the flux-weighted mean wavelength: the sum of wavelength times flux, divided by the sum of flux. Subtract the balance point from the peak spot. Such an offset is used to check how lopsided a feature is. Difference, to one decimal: 13.6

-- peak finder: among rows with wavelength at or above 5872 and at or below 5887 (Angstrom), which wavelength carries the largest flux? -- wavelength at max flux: 5877.02 Angstrom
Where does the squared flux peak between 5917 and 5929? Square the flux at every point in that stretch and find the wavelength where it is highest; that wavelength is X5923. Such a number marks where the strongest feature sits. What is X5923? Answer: 5921.85 Angstrom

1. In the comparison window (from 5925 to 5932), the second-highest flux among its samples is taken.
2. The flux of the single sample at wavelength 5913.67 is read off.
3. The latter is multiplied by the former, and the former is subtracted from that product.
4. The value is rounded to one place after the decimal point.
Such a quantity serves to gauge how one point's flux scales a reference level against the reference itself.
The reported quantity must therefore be 15.1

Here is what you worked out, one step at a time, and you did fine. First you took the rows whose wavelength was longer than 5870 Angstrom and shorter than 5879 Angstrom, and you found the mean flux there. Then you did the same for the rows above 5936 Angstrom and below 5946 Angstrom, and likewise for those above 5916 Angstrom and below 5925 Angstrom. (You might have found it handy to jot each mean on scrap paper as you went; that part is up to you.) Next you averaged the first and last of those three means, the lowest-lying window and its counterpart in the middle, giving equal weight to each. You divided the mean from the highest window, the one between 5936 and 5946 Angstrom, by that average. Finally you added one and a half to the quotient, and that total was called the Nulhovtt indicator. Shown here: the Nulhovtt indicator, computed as 2.44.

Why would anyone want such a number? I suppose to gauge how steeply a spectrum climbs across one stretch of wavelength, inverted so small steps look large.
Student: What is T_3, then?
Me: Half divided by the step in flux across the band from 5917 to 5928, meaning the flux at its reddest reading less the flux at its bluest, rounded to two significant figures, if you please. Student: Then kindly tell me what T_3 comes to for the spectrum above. 26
